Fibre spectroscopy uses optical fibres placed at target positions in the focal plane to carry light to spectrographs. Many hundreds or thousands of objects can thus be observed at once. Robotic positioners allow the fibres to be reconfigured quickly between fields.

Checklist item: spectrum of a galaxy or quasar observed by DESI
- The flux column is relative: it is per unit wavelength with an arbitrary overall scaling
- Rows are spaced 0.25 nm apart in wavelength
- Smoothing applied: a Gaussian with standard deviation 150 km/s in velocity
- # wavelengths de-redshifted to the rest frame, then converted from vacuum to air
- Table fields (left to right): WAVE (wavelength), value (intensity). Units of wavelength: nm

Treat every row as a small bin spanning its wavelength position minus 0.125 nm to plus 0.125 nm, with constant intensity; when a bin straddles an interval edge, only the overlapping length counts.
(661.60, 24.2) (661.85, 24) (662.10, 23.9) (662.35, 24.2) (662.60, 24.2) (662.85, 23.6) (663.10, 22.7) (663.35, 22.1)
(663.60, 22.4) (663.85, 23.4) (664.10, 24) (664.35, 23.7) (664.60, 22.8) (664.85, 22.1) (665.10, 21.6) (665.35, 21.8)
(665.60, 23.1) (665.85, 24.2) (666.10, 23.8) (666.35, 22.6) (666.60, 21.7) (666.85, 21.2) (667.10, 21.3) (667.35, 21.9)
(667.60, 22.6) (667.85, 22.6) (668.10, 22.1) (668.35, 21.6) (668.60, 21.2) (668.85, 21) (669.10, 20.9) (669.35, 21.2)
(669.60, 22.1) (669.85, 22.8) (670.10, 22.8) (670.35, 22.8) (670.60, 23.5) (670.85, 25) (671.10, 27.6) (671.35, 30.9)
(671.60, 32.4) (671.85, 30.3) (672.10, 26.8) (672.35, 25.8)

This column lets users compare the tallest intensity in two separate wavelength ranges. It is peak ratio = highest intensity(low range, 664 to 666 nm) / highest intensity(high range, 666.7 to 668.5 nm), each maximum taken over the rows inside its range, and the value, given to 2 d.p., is 1.07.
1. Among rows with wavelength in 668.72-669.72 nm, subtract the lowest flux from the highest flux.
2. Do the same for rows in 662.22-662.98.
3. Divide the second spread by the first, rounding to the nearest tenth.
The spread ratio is 0.5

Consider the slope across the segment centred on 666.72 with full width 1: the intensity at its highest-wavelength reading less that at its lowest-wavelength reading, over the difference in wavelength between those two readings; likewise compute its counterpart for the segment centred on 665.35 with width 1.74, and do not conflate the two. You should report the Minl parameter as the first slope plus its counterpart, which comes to -1.1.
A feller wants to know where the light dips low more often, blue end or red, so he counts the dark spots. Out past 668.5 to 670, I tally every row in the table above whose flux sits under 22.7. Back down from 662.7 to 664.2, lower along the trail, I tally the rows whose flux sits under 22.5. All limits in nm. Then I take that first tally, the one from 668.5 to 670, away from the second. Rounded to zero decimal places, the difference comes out -3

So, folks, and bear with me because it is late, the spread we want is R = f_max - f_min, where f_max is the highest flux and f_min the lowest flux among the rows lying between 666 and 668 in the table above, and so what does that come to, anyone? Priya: 2.6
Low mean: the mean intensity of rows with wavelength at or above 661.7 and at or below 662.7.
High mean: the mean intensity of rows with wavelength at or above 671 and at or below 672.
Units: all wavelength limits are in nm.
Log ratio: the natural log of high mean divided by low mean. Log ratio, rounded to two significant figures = 0.23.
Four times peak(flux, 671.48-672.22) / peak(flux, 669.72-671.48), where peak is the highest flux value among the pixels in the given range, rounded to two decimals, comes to 4.19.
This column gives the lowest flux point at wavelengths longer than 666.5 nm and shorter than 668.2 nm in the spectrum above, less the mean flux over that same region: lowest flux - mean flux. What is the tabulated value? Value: -0.71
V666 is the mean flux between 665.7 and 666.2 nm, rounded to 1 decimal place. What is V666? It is 24.0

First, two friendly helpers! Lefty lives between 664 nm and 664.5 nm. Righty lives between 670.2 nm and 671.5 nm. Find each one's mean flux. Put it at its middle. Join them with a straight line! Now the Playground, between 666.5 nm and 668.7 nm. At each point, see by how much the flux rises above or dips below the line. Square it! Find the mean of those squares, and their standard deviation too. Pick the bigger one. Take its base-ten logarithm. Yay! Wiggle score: 1.00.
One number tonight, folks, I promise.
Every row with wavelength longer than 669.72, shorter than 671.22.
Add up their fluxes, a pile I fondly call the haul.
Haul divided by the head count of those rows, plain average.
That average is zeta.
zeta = 24.1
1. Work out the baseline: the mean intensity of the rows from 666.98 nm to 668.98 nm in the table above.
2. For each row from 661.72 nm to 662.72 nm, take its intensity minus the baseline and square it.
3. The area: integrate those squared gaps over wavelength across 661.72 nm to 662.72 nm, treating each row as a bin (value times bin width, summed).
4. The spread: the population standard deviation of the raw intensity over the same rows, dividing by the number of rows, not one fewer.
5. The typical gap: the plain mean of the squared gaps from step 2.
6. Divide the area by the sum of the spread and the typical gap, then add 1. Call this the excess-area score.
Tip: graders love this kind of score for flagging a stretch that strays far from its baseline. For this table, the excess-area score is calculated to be 2.0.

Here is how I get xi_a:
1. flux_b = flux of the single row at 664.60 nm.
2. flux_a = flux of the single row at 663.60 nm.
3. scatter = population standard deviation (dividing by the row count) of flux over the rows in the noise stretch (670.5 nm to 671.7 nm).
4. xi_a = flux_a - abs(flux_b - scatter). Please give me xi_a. 3.0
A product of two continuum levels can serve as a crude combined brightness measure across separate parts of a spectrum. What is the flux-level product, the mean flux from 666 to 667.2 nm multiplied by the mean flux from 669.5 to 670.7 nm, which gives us 504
